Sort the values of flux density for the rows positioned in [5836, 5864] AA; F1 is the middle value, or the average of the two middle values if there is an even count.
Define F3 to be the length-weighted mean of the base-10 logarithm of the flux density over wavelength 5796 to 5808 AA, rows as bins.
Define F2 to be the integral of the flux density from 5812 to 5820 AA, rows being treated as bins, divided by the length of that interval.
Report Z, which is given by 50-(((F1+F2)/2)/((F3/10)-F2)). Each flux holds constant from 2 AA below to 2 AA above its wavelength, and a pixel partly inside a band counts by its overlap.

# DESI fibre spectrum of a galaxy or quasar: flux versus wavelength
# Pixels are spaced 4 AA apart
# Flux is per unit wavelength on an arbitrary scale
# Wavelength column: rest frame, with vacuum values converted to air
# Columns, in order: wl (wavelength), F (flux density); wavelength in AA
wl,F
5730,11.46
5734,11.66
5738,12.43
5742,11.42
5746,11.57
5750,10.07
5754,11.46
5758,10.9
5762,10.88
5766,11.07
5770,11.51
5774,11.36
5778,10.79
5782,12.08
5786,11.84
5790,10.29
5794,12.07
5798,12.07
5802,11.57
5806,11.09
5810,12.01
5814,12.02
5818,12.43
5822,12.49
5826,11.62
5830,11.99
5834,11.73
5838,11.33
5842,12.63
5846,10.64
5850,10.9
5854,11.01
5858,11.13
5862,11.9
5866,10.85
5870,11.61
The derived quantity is 50.96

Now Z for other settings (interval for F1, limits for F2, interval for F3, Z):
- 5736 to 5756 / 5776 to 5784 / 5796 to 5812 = 51.01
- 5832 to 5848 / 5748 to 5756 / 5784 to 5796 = 51.05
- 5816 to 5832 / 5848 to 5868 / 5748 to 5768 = 51.06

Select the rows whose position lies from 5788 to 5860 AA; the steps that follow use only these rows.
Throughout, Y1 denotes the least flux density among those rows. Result 10.29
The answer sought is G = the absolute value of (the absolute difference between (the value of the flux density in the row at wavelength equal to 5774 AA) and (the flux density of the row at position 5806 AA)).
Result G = 0.3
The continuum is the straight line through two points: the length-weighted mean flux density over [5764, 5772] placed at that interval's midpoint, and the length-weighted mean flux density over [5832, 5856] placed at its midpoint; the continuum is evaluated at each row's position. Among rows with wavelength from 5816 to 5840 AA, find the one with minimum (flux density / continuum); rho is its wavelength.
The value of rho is 5838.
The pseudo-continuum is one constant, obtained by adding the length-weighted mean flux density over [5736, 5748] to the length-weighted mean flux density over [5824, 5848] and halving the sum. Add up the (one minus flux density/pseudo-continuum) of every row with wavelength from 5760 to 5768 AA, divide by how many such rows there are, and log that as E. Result 0.064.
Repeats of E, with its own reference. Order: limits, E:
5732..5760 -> 0.032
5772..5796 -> 0.028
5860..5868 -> 0.030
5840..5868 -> 0.037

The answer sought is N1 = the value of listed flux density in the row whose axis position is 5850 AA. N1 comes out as 10.9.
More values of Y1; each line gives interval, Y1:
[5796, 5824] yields 11.09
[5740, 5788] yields 10.07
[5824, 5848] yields 10.64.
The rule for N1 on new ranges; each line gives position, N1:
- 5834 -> 11.73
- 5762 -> 10.88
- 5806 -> 11.09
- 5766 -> 11.07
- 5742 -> 11.42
